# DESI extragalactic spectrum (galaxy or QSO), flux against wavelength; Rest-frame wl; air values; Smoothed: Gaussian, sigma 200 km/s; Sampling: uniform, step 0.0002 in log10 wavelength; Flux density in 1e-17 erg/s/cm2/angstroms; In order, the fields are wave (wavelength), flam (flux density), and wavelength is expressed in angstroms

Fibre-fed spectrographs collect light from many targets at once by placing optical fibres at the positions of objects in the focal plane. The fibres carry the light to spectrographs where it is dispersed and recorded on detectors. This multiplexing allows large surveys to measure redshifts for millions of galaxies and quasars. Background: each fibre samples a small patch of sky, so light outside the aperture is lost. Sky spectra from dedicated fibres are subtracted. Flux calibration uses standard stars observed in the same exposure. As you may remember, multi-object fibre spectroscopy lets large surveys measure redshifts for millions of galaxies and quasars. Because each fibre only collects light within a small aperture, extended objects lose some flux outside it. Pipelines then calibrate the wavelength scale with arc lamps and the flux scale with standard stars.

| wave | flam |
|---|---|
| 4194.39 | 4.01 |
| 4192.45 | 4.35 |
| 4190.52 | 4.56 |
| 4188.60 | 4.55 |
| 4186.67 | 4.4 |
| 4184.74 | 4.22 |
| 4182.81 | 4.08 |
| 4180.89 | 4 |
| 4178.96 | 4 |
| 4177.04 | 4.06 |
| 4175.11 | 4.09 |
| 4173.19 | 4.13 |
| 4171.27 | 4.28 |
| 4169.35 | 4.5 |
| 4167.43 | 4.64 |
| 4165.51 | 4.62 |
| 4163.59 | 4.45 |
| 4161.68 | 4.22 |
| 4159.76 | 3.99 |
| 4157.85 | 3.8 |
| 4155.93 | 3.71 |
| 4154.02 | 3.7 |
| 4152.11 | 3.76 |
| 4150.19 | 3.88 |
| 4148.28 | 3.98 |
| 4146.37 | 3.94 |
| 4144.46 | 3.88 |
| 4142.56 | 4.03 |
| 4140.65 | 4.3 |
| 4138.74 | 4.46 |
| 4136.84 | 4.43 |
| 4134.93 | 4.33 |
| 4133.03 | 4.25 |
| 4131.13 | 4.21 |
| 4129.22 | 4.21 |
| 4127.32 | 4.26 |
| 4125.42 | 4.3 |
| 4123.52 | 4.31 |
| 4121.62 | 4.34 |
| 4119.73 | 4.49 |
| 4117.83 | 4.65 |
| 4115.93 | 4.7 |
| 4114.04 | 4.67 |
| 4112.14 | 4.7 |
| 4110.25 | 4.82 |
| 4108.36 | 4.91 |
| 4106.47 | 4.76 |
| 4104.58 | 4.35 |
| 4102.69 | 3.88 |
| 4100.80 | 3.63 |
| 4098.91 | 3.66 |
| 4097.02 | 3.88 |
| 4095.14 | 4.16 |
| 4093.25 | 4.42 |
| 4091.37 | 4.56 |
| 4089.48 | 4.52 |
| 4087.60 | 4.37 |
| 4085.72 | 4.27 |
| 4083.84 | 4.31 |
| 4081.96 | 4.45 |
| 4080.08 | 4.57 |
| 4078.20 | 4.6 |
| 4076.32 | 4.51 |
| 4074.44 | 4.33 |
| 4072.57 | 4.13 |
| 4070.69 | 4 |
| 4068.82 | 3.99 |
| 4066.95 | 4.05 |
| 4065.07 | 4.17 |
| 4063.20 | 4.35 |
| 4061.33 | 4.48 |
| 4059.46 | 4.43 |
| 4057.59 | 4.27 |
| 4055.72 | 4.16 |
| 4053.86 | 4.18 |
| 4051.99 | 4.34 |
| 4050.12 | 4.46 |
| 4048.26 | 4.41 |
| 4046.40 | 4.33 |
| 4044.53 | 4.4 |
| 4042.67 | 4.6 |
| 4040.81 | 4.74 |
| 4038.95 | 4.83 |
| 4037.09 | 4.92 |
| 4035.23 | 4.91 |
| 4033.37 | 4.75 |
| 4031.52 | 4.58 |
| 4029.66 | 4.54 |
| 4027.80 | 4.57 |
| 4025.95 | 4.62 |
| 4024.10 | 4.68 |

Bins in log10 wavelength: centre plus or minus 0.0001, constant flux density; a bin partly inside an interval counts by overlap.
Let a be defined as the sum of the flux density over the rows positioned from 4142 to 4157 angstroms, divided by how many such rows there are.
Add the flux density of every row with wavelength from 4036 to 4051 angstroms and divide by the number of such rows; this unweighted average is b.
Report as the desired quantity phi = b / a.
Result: 1.19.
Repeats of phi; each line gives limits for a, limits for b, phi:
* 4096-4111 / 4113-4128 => 1.05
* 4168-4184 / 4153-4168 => 1.00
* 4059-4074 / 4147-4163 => 0.92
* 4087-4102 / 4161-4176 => 1.05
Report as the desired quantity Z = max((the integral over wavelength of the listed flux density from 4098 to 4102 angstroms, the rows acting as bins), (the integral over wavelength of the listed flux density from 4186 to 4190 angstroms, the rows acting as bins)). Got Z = 18.0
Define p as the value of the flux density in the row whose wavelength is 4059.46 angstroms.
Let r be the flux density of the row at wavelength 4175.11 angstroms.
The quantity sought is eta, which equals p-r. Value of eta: 0.34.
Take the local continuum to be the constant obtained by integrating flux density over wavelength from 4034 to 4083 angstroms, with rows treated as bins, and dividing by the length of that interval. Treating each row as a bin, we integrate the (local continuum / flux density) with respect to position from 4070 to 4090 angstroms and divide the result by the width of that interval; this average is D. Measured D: 1.01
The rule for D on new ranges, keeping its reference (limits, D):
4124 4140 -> 1.02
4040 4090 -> 1.02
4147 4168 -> 1.09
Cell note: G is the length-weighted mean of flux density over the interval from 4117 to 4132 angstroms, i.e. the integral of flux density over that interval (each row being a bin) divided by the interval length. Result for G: 4.34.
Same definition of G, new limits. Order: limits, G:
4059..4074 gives 4.20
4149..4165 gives 3.96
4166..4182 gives 4.22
